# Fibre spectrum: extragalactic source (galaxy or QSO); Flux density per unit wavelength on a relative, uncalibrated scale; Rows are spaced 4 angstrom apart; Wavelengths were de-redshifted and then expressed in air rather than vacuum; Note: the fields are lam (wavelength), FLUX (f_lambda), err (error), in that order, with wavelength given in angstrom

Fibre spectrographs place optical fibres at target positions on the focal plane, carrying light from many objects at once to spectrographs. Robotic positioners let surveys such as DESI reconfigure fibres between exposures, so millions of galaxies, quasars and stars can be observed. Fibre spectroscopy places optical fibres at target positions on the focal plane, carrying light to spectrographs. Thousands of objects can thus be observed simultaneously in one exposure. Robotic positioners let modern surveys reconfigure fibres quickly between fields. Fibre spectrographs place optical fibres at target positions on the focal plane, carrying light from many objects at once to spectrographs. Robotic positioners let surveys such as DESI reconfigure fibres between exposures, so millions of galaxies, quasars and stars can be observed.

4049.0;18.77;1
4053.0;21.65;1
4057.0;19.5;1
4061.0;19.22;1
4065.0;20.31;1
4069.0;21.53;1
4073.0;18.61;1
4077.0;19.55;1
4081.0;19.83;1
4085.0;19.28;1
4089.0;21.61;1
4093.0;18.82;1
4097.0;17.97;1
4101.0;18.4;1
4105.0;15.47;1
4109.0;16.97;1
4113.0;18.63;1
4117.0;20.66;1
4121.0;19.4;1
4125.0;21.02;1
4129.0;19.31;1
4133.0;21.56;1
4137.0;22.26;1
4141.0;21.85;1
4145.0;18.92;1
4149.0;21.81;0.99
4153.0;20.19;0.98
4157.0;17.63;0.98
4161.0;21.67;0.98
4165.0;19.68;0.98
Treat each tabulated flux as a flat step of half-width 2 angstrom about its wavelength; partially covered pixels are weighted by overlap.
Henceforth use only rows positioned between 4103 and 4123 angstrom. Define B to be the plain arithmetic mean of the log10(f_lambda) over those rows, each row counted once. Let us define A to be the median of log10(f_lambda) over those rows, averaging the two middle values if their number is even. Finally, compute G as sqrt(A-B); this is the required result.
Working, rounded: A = 1.270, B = 1.26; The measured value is 0.108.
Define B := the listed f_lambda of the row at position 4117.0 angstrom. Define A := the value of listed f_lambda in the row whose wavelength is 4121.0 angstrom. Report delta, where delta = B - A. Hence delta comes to 1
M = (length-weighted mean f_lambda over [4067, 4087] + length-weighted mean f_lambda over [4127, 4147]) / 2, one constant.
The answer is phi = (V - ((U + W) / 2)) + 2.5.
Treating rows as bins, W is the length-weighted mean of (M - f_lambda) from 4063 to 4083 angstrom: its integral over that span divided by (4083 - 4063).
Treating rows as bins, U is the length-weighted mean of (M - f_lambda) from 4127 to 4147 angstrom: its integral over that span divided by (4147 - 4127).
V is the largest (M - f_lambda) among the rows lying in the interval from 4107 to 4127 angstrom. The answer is 5.9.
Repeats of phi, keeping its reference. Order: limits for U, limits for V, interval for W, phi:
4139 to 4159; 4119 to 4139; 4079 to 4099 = 3.0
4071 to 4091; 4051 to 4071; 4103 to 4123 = 2.3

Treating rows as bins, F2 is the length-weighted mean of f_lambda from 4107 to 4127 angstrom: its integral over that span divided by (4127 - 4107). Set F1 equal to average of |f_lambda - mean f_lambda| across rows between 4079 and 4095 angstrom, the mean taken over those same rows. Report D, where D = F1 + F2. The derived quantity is 20.2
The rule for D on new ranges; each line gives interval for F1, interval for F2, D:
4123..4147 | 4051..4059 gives 21.7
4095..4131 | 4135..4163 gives 21.9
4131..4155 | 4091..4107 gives 18.7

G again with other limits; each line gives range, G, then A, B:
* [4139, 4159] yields 0.062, 1.305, 1.30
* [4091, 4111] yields 0.109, 1.255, 1.24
